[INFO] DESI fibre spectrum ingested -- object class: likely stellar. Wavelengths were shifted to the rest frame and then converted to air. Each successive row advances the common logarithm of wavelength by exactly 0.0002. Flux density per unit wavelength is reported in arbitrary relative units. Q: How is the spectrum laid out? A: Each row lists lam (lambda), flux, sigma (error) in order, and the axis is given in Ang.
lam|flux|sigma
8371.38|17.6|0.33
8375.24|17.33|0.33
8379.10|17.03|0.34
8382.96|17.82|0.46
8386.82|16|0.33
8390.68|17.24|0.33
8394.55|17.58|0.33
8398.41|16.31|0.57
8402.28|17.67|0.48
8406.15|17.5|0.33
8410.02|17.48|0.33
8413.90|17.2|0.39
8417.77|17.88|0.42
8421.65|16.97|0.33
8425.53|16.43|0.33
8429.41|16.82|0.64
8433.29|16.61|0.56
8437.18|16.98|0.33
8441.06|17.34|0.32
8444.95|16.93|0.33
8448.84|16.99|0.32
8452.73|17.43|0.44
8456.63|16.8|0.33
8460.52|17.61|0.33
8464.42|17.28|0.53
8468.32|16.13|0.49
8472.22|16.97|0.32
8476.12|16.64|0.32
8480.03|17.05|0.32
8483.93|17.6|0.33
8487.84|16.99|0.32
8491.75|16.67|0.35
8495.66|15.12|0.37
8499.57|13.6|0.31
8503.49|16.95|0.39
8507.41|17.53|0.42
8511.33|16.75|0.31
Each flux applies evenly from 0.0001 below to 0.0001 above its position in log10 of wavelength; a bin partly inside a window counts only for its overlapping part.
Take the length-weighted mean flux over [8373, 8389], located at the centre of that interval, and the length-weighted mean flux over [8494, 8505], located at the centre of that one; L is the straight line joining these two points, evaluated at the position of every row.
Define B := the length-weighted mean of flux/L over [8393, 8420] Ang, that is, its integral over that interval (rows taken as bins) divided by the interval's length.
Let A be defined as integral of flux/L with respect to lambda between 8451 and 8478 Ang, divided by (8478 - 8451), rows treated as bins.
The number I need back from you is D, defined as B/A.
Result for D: 0.97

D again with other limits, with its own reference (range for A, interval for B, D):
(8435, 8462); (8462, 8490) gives 1.02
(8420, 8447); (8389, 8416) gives 0.99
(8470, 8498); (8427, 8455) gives 0.98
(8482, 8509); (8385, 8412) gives 0.95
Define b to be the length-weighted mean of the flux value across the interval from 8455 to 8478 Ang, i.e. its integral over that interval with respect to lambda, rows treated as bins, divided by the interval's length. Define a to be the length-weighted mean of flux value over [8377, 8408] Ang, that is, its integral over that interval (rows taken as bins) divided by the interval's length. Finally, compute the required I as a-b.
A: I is 0.2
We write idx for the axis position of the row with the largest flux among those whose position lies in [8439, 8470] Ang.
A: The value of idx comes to 8460.52 Ang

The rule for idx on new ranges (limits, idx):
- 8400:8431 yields 8417.77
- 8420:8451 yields 8441.06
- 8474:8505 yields 8483.93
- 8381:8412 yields 8382.96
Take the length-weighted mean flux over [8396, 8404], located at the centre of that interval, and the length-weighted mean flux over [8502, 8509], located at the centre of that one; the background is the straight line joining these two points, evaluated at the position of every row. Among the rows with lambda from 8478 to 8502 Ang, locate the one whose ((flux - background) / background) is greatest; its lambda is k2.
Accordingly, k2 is 8483.93 Ang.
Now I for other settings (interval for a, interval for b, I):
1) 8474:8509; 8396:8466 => -0.7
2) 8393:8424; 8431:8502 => 0.6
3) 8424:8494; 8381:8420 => -0.3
